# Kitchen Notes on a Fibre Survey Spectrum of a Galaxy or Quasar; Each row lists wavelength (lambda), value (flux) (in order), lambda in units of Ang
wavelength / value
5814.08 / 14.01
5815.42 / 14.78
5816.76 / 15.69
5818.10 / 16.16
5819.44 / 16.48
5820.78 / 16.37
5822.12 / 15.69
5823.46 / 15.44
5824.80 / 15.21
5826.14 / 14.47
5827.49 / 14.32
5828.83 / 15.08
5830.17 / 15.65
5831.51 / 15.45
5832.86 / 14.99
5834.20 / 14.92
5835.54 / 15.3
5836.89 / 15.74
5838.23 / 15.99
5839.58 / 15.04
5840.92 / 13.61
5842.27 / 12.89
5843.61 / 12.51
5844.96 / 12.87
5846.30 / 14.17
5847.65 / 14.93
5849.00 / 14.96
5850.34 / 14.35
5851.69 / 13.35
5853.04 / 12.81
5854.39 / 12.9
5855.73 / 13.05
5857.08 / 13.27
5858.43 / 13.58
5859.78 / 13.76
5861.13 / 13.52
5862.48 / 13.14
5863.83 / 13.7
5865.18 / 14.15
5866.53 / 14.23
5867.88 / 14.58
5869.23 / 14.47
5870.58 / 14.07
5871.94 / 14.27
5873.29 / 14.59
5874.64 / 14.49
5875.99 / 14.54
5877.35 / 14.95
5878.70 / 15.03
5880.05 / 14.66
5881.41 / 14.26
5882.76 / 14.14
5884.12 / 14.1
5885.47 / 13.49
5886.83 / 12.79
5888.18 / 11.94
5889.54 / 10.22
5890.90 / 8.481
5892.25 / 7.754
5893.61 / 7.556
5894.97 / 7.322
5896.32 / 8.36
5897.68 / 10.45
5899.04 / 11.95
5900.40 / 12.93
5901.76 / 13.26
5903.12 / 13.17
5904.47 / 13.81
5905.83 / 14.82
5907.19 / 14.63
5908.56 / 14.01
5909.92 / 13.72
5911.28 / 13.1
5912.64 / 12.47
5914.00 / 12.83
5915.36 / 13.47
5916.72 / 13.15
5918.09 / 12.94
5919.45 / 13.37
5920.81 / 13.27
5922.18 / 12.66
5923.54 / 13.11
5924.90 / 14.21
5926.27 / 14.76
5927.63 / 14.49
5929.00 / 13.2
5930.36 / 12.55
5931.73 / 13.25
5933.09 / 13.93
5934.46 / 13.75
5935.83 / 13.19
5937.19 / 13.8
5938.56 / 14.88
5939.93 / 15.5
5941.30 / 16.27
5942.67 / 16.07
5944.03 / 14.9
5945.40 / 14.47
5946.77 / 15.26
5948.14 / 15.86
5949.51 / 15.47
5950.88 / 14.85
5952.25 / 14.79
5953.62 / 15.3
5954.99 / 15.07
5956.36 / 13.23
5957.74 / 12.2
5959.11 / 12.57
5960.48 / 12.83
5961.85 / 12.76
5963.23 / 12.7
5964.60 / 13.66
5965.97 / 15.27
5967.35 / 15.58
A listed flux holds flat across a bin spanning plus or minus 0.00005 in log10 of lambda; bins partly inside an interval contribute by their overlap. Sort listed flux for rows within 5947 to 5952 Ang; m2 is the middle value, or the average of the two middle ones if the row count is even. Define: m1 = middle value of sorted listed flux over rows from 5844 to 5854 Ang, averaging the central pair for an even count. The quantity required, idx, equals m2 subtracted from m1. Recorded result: -1.3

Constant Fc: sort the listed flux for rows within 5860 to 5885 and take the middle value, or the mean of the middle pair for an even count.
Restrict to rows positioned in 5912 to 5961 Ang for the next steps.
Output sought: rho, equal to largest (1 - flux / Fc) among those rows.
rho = 0.14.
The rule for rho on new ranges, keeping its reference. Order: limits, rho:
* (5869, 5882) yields 0.01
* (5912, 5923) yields 0.13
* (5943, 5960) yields 0.14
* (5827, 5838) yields 0.00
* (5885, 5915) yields 0.49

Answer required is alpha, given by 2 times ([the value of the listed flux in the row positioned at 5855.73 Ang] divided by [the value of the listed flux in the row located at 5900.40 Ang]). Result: 2.02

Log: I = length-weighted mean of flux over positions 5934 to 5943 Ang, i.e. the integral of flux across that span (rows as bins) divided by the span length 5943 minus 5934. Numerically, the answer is 14.7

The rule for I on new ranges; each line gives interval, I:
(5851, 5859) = 13.2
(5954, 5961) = 13.3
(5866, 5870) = 14.4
